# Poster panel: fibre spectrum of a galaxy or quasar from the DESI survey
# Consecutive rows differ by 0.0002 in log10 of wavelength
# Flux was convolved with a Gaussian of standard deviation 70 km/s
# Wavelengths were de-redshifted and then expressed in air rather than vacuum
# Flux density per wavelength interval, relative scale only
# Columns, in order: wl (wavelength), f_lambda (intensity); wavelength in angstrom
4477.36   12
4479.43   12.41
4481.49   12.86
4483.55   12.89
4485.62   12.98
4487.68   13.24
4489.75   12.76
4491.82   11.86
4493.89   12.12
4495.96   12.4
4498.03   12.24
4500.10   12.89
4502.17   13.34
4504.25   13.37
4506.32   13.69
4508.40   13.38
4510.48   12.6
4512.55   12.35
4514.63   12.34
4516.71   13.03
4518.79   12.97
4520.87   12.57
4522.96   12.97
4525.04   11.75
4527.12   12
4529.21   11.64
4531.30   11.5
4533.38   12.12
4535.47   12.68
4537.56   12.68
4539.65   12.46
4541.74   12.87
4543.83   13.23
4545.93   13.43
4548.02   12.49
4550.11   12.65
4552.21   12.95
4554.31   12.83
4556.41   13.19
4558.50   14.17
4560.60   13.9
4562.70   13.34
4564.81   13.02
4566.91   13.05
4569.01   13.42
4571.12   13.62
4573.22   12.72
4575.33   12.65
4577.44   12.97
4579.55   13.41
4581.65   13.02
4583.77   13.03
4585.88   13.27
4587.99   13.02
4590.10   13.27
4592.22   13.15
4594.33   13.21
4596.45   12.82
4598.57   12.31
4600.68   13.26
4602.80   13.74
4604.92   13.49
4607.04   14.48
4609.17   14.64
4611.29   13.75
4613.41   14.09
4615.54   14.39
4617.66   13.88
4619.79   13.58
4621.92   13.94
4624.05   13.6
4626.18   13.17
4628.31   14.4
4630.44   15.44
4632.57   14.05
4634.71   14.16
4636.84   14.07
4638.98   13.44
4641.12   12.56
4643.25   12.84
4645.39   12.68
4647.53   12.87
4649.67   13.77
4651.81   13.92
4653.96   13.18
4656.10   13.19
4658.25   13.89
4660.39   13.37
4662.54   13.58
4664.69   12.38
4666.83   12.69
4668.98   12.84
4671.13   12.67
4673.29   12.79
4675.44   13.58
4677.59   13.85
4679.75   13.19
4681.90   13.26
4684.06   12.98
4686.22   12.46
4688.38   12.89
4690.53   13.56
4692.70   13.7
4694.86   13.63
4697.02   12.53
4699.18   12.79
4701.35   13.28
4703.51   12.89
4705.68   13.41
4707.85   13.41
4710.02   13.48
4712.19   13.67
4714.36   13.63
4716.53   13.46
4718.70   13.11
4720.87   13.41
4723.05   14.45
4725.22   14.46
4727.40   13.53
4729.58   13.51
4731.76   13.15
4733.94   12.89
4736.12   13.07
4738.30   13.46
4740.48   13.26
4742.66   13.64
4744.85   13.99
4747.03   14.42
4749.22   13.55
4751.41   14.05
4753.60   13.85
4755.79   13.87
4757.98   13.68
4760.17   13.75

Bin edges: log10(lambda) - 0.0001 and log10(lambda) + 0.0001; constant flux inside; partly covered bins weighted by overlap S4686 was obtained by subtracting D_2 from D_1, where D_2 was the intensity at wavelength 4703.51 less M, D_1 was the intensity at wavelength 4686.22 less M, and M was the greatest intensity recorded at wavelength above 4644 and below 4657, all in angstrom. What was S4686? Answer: -0.43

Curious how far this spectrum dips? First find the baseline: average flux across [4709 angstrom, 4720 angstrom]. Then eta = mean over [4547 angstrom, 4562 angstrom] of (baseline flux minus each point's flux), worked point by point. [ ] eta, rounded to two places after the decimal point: 0.30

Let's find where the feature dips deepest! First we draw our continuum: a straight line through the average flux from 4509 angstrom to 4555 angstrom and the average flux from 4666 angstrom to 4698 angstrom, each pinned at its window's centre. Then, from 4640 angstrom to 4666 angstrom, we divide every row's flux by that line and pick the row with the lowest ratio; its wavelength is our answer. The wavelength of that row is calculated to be 4664.69 angstrom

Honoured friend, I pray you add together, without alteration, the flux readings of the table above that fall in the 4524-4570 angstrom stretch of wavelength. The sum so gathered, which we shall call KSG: 281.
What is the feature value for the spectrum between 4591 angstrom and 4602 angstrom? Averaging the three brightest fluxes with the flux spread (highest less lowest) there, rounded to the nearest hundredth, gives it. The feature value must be 7.08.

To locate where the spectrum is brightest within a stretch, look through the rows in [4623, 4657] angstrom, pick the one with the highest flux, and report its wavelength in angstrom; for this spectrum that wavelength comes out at 4630.44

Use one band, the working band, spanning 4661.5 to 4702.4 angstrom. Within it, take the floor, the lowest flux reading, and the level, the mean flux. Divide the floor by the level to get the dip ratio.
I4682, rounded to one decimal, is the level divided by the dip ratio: 13.8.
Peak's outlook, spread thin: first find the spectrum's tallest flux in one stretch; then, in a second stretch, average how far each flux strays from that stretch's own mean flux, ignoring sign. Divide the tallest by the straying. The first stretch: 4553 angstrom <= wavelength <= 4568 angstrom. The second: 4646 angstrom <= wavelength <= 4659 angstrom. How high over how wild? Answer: 36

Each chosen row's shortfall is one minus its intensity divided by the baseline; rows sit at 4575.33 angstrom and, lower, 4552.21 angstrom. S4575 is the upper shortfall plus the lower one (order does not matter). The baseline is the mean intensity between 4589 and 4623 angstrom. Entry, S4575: 0.12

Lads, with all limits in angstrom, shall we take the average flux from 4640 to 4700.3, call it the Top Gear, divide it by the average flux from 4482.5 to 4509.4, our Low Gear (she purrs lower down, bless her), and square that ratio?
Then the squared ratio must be 1.04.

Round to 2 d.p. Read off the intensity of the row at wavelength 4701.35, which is 13.28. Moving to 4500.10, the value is 12.89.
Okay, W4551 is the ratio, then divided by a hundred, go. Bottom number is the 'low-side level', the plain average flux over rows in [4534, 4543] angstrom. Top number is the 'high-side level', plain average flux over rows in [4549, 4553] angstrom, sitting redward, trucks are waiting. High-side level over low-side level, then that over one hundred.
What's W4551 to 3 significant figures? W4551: 0.0101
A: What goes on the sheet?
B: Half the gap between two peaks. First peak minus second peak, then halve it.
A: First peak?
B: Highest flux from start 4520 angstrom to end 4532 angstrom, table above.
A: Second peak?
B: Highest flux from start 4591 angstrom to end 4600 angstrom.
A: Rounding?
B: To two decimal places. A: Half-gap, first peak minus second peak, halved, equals -0.12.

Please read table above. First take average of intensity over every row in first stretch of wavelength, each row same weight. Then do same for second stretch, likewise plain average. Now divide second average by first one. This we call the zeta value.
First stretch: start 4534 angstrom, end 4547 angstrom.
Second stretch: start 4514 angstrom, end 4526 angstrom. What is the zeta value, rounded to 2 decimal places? 0.98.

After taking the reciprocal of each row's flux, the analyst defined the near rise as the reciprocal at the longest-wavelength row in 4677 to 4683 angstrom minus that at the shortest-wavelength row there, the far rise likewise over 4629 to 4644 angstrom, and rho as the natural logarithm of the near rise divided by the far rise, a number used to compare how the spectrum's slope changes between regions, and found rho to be -1.4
